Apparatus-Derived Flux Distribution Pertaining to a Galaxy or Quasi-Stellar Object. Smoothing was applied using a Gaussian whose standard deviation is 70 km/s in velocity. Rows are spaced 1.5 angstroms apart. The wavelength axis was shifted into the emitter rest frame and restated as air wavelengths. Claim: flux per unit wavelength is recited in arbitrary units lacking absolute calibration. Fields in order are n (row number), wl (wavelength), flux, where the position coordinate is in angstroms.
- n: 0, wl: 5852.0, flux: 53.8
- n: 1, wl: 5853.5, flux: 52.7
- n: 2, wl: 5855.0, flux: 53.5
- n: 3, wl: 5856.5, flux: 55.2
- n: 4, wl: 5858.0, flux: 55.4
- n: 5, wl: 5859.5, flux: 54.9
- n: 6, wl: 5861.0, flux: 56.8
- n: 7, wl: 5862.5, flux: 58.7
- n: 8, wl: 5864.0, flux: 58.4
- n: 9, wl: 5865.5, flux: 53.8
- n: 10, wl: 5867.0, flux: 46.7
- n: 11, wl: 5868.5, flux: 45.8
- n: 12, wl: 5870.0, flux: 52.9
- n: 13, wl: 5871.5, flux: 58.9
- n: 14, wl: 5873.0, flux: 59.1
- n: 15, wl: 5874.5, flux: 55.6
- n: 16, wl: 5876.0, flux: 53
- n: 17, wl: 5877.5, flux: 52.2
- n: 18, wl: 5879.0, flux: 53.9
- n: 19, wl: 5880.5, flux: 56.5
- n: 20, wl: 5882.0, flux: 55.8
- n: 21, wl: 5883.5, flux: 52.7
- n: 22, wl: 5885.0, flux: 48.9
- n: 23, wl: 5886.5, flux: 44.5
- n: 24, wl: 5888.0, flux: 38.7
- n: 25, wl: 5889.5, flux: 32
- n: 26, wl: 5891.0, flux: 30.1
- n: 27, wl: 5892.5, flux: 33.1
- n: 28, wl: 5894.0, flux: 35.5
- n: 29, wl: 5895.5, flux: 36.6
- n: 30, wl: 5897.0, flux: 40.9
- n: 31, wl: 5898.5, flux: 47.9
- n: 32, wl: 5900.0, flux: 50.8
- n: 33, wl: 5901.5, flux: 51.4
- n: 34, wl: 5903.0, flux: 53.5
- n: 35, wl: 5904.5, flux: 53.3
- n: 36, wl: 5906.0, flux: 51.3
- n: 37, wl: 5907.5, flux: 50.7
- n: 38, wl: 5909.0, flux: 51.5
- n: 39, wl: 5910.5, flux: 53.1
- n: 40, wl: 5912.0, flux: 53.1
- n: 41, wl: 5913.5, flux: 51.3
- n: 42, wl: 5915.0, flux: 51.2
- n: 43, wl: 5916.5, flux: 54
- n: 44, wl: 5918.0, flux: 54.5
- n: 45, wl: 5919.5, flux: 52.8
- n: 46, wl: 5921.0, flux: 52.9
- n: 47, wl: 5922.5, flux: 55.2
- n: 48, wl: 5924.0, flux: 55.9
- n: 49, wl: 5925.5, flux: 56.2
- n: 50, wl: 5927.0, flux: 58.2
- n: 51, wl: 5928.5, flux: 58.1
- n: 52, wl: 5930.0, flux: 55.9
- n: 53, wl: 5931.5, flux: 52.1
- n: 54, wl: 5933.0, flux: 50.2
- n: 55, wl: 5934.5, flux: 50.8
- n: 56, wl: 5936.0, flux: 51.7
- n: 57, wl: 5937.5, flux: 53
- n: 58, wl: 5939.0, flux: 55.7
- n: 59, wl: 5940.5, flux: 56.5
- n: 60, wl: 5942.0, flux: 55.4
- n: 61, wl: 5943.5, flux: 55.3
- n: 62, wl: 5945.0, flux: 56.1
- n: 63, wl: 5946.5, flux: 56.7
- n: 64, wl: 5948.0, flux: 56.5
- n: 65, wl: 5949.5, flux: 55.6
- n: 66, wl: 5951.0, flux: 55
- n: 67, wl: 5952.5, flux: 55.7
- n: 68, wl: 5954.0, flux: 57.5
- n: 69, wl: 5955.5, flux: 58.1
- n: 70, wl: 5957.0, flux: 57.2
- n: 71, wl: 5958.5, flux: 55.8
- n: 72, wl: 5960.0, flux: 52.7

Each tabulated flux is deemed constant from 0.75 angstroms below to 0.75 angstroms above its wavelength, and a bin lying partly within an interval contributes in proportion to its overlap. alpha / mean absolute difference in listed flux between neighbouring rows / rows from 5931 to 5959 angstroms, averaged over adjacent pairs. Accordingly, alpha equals 1.0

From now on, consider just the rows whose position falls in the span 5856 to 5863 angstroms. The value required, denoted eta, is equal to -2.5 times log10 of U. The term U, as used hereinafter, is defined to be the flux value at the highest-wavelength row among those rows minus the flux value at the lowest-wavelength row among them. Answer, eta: -1.4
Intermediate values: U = 3.5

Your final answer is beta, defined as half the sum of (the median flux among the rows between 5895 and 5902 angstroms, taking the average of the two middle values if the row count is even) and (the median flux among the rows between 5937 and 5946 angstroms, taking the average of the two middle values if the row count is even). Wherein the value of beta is 51.7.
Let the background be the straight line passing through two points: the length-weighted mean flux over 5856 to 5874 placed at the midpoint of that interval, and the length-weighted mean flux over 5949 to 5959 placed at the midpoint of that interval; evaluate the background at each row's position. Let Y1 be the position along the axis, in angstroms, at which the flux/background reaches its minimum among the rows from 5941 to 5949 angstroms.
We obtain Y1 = 5943.5 angstroms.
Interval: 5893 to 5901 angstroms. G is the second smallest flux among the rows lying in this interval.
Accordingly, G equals 36.6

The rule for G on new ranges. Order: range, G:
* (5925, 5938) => 50.8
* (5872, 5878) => 53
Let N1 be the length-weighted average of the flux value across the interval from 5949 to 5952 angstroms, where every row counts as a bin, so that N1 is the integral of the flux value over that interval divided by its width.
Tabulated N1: 55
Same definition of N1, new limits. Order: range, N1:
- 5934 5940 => 53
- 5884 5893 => 38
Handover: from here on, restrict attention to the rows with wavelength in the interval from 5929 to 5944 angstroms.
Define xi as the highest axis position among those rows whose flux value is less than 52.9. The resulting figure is 5936.0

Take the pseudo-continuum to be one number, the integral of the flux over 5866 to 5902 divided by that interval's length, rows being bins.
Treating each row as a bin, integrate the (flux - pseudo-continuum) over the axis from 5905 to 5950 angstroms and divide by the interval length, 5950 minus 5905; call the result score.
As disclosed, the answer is 6.8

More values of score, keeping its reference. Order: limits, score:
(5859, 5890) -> 4.8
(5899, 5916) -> 4.7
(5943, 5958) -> 9.1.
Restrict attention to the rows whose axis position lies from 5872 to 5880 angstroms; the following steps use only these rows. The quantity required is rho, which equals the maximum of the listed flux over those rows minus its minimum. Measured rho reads 6.9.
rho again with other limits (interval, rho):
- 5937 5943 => 3.5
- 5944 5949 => 0.6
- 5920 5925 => 3.0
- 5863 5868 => 11.7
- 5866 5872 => 13.1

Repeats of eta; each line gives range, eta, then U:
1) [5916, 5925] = -0.7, 1.9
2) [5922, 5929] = -1.2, 2.9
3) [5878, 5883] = -0.7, 1.9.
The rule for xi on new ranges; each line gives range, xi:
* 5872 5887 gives 5886.5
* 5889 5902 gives 5901.5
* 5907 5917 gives 5915.0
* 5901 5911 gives 5909.0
